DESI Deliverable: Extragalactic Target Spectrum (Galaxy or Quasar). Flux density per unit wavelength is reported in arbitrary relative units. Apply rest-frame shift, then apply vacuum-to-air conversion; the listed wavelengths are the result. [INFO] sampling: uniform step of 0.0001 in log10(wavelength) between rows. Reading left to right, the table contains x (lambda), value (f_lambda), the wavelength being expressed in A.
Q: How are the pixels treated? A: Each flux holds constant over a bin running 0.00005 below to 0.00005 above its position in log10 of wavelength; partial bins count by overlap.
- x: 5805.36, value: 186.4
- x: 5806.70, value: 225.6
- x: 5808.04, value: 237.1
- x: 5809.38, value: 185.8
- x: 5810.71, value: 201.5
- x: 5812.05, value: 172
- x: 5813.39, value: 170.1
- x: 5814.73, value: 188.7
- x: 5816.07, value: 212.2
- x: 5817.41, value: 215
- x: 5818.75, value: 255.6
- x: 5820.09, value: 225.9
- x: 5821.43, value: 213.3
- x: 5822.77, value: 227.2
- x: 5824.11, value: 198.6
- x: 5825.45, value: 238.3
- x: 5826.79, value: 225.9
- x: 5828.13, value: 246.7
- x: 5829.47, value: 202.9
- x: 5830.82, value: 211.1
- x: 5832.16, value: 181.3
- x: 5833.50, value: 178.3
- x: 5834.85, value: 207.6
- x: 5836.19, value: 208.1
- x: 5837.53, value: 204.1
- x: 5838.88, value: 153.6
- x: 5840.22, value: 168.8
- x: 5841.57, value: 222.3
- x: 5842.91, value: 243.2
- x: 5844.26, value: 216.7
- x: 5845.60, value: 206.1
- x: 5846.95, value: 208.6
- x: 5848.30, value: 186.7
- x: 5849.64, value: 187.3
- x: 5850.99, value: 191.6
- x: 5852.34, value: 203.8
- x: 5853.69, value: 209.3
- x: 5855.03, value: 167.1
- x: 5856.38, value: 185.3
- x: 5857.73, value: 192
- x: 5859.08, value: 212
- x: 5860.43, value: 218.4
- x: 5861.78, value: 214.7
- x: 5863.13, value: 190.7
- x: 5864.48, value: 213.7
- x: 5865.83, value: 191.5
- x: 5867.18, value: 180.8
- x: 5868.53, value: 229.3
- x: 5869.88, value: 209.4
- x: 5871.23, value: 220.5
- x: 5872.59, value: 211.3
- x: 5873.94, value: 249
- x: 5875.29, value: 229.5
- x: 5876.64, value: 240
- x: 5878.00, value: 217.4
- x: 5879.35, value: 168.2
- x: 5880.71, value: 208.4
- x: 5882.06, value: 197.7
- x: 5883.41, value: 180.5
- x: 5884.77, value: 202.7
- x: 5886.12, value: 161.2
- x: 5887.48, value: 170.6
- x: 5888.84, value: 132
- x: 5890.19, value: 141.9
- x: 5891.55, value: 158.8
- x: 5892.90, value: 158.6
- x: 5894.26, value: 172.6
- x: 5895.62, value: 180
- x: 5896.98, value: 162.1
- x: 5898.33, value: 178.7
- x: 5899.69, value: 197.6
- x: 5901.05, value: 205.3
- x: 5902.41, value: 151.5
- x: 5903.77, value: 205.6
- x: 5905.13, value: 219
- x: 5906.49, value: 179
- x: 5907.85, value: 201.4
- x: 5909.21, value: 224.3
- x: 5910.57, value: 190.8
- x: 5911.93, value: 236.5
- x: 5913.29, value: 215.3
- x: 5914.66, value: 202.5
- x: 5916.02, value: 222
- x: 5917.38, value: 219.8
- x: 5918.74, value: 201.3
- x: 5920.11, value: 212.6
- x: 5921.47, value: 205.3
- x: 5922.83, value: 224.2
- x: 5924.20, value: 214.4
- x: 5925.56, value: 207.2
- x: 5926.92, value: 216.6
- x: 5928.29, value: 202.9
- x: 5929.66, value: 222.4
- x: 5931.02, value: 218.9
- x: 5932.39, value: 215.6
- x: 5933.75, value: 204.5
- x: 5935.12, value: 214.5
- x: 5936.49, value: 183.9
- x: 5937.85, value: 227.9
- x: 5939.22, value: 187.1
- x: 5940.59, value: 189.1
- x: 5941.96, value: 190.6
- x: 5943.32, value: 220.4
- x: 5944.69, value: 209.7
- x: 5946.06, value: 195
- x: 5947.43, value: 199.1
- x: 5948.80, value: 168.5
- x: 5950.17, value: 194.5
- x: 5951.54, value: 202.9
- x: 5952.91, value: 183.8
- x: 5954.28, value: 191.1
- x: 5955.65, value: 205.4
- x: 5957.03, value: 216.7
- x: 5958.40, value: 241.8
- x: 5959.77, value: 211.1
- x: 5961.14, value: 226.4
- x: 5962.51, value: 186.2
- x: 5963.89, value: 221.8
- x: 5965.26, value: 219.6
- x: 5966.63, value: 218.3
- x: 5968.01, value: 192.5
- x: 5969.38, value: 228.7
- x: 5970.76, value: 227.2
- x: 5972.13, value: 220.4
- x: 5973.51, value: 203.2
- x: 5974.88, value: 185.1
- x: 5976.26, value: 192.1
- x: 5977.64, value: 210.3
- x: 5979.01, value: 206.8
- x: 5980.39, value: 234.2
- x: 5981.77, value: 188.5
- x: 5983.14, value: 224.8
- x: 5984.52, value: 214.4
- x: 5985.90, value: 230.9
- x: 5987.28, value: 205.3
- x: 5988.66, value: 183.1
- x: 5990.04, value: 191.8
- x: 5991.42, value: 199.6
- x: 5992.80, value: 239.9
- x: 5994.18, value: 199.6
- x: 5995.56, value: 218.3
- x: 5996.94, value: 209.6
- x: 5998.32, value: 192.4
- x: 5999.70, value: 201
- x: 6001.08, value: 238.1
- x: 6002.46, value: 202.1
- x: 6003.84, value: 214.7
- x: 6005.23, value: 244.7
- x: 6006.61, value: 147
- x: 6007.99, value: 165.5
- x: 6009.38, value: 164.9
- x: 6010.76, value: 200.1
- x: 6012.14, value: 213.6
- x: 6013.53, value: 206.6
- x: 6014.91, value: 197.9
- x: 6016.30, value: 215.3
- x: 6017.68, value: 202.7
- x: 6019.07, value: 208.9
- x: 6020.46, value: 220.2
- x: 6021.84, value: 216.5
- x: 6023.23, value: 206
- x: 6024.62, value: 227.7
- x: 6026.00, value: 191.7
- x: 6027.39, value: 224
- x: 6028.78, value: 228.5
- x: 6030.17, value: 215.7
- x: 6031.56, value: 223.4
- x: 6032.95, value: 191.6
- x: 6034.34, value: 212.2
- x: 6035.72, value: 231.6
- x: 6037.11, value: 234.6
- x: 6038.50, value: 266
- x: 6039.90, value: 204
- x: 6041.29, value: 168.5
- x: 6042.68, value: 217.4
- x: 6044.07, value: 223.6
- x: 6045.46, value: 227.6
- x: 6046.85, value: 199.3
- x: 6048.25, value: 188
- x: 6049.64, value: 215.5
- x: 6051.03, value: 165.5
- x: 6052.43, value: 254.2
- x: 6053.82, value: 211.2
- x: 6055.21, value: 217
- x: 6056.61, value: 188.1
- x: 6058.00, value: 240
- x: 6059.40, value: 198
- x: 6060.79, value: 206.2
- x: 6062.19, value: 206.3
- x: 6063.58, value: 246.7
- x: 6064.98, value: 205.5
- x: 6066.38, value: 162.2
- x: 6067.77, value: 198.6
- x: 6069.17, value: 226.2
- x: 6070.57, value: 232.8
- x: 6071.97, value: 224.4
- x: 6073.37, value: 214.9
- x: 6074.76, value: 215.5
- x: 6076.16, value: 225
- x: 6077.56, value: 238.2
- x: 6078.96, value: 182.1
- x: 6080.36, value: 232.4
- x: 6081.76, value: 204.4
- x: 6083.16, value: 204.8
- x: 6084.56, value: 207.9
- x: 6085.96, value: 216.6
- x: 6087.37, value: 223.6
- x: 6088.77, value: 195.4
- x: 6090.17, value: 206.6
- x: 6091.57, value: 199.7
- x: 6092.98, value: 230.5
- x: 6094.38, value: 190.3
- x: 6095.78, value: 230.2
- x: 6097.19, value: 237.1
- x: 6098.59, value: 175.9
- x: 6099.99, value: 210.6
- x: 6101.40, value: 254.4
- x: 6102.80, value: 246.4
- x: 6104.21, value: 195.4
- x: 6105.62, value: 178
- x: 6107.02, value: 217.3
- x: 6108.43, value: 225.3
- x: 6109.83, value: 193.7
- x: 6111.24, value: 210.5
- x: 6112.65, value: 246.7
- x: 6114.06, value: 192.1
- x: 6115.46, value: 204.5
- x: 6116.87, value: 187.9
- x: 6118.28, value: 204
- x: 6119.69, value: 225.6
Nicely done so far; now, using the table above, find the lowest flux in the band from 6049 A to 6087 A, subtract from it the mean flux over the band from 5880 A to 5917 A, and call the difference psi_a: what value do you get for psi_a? -25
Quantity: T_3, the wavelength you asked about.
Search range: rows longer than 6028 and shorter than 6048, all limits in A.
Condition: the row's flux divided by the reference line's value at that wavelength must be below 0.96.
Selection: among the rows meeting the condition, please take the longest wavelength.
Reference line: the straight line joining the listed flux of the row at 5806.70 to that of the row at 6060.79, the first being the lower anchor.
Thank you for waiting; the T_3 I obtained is 6041.29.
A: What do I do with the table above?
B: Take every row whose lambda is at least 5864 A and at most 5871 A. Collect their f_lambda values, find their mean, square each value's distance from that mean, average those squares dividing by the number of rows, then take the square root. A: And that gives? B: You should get 17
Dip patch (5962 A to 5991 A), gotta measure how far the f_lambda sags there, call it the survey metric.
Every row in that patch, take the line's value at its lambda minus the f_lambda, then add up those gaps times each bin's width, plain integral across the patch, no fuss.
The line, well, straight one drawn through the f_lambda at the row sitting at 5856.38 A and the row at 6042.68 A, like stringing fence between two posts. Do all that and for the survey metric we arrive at -83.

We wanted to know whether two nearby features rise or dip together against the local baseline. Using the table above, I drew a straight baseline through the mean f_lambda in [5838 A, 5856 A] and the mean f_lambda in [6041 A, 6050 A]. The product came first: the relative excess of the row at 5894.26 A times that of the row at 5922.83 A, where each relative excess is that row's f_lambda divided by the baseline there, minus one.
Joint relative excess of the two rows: -0.016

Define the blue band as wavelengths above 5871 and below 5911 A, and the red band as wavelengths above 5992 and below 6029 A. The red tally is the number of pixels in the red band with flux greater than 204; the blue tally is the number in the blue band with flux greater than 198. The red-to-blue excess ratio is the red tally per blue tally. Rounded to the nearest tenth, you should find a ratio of 1.2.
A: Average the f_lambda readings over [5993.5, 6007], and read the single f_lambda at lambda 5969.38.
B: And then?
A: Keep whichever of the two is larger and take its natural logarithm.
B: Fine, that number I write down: 5.432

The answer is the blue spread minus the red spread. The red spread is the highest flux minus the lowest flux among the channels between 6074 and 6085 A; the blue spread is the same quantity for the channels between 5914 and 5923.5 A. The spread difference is -33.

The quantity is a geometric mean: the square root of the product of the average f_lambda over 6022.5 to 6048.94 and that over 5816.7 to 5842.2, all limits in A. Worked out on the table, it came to 212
